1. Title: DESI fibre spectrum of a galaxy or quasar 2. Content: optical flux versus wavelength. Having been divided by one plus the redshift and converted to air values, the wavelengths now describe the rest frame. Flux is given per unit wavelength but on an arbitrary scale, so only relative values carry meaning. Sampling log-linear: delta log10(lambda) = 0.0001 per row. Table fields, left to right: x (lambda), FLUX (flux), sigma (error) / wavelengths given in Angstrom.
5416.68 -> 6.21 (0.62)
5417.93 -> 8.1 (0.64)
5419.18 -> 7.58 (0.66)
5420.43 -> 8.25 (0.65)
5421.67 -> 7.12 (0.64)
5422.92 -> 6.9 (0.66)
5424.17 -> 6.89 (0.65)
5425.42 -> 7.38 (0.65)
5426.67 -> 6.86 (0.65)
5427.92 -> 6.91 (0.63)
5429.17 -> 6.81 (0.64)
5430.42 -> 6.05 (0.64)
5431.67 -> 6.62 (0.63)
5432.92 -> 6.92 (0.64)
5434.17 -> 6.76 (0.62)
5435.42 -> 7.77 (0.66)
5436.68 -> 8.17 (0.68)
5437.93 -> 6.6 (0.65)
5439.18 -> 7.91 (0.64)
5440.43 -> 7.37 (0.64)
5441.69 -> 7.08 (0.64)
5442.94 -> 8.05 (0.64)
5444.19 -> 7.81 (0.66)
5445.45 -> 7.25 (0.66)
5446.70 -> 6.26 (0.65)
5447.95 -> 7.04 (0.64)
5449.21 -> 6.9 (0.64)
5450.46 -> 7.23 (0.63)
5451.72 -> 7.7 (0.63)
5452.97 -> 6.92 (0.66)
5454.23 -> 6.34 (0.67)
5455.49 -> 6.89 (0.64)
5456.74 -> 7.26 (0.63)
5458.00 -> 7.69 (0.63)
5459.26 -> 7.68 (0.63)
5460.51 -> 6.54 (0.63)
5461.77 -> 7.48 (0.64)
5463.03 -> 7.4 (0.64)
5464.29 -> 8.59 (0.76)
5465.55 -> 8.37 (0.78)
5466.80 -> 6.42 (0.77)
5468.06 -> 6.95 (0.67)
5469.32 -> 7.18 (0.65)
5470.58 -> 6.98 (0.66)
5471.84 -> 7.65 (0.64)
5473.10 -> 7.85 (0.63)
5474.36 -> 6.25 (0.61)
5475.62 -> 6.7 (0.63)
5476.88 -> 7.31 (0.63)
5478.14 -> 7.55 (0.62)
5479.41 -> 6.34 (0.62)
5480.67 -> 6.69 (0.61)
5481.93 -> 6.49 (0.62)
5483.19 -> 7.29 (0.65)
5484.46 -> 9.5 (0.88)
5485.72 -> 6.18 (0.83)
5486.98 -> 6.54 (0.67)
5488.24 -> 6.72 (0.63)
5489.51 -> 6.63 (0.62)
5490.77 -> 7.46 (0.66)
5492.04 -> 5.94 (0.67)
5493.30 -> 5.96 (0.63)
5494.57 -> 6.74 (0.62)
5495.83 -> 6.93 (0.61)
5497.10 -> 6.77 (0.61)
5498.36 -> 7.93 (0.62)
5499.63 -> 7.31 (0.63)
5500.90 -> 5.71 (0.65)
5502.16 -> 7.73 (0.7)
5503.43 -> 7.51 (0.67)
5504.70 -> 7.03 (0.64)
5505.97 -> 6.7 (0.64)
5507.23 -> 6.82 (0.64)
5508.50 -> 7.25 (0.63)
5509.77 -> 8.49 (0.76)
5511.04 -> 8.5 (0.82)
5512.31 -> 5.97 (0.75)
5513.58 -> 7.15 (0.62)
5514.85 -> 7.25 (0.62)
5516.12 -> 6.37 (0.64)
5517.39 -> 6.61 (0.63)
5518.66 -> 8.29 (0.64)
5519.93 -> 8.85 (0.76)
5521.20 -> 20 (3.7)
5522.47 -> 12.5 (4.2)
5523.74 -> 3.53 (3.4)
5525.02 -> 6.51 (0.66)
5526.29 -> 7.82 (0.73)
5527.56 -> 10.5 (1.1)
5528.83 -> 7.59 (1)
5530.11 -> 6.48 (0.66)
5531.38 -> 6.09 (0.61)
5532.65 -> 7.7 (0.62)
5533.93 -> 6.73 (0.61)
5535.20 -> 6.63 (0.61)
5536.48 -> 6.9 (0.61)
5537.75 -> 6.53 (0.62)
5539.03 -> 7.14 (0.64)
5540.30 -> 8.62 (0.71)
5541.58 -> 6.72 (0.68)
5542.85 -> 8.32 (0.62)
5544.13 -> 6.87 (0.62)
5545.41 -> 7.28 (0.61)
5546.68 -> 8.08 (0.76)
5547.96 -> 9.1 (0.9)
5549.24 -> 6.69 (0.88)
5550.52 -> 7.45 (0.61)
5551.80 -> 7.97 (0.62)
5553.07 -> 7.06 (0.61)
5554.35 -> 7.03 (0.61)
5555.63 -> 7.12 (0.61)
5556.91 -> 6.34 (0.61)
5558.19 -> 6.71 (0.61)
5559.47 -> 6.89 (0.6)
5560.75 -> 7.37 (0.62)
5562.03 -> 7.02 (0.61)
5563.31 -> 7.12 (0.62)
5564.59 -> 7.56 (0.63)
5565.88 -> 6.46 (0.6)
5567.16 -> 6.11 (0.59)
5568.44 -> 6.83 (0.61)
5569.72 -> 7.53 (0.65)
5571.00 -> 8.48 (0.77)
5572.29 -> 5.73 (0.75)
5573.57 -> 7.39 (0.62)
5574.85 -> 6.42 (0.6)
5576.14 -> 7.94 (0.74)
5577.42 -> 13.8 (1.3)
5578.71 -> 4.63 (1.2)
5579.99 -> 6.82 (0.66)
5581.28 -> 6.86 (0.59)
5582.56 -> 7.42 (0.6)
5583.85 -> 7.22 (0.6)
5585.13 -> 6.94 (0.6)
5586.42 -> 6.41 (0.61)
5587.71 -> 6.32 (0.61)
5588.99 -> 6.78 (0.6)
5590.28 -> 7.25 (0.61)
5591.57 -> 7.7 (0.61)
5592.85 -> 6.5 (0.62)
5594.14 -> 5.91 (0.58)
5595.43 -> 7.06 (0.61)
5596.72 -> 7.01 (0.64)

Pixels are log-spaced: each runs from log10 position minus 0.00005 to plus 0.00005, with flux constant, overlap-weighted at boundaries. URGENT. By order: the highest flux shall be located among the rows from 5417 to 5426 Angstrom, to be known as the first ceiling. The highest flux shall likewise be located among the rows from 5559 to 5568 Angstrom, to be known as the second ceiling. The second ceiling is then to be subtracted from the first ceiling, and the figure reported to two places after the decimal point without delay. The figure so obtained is 0.69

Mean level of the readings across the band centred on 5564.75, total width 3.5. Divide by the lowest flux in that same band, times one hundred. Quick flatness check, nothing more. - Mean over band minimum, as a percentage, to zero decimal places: 109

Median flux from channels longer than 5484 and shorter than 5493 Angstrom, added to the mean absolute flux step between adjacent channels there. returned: 7.7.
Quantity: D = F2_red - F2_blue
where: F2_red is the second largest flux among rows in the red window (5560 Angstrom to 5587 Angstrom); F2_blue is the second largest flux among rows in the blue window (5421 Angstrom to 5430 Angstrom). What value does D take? 1.4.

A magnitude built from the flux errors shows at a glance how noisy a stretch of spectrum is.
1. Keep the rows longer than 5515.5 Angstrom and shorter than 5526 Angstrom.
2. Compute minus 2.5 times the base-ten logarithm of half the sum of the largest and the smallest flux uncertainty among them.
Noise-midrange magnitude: -0.96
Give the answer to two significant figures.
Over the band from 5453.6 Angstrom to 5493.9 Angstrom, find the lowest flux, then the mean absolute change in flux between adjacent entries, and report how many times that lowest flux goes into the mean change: 0.12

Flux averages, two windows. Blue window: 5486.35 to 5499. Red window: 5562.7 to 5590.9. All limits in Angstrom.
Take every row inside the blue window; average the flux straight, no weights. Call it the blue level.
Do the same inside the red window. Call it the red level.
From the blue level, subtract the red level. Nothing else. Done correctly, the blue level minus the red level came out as -0.4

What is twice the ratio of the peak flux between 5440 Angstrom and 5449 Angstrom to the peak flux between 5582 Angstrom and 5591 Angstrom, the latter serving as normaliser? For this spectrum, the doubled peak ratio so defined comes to 2.2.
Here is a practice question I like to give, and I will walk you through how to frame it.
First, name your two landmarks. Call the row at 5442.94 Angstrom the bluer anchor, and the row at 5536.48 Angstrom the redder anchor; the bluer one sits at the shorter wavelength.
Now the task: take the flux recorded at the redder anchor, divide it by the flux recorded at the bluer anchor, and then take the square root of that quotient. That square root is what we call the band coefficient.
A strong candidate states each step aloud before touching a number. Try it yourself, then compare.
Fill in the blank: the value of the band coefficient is 0.926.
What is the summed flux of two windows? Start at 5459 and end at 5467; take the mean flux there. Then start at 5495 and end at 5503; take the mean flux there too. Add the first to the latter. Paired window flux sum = 14.6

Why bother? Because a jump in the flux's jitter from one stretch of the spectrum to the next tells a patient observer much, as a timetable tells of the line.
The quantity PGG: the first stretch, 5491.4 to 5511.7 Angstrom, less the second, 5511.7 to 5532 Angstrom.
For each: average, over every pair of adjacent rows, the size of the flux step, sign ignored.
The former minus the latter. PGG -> -2.3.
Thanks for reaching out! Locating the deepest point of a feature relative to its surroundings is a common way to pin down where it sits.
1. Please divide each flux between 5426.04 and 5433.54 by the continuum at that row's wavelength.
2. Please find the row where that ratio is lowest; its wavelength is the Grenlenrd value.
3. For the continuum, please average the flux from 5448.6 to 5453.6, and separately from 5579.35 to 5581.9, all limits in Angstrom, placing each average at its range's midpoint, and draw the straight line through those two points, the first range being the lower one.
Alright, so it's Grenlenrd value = 5430.42 Angstrom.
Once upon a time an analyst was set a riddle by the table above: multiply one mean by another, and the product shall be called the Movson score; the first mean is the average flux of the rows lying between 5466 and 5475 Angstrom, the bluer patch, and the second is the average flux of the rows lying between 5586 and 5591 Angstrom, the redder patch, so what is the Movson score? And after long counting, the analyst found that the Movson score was 47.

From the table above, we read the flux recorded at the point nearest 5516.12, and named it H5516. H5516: 6.37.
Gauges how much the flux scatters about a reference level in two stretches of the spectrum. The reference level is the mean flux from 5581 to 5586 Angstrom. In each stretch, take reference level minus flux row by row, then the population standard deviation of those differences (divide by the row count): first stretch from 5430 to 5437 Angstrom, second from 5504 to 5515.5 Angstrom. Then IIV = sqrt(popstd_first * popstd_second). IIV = 0.74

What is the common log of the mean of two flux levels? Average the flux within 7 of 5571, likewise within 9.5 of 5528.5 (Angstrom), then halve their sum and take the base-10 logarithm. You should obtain 0.902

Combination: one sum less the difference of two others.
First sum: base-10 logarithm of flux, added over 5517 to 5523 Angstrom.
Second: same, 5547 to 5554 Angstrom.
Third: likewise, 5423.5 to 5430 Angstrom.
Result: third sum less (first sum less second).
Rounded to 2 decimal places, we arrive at 3.54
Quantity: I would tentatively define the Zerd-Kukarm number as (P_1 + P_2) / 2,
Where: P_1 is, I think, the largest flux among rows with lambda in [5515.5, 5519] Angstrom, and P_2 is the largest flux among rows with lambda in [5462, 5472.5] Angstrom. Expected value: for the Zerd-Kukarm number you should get 8.44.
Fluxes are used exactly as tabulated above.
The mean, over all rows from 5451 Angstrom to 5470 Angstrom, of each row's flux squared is 53.6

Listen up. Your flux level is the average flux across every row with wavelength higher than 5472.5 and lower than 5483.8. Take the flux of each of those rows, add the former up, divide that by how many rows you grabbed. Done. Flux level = 6.9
